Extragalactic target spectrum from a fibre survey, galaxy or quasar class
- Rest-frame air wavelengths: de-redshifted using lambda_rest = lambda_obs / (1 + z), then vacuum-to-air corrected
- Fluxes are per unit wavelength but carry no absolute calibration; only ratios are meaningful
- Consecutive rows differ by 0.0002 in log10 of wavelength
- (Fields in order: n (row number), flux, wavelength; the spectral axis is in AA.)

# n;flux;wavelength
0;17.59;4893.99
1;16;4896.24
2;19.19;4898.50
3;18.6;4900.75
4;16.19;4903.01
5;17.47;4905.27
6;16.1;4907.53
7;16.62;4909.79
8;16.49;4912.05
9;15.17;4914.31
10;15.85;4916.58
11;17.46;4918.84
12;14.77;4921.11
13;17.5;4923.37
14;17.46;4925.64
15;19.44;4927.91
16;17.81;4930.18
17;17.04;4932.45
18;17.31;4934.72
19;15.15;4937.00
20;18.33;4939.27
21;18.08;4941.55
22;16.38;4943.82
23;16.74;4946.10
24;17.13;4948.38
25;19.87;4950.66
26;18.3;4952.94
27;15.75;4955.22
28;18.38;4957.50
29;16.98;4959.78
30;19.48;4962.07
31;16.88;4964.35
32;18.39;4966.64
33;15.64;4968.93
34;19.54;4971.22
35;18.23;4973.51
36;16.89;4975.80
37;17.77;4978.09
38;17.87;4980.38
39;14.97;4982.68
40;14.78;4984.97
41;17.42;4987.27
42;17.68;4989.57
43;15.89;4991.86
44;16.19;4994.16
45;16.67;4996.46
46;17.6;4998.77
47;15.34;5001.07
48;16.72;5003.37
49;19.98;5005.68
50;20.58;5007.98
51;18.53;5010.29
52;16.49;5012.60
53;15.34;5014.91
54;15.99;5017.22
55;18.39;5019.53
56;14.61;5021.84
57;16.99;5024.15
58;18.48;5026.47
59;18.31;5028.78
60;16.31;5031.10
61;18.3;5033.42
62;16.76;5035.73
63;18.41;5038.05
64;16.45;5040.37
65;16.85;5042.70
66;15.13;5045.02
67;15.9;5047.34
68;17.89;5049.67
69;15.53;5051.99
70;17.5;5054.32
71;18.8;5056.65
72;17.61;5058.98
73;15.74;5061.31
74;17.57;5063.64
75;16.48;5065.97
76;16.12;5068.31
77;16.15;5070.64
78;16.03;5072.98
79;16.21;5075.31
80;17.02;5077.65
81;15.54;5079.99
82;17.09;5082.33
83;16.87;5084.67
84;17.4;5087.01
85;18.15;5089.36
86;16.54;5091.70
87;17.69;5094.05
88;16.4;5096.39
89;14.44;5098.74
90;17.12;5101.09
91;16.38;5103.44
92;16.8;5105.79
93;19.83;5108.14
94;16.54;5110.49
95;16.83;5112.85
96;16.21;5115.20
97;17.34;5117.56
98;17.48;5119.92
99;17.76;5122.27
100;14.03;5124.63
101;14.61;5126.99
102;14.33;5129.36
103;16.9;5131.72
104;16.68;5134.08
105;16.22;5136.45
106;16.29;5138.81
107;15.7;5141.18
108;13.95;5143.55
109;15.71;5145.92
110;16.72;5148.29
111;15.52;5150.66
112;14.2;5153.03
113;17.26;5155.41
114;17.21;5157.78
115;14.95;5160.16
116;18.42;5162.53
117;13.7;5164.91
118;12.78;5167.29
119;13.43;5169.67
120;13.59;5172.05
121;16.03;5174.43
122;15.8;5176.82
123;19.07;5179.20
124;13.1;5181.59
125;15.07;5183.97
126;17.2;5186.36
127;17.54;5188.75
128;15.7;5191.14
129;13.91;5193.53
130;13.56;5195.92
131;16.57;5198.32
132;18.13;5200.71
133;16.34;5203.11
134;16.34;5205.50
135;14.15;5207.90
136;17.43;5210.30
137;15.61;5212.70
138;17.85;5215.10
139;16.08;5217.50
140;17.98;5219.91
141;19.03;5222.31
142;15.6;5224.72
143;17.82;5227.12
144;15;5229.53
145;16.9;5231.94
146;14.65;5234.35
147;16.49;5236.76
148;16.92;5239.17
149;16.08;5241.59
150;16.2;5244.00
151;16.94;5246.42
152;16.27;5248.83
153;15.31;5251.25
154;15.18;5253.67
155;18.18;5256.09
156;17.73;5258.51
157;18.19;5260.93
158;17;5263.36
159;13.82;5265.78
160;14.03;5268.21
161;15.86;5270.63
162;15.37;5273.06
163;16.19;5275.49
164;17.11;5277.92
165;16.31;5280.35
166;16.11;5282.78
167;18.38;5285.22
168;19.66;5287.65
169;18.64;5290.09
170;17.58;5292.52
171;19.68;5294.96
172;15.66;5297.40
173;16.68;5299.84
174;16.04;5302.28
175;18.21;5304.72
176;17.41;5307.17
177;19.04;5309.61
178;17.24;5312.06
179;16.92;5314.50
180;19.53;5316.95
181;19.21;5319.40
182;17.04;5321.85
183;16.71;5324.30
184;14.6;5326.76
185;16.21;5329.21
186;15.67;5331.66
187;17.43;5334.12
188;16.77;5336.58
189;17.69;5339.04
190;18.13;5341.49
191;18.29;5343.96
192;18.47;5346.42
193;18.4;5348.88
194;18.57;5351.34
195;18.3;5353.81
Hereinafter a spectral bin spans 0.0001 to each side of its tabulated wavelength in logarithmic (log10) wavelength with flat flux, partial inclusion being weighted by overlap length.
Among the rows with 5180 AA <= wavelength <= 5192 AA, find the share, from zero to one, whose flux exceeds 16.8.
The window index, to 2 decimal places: 0.40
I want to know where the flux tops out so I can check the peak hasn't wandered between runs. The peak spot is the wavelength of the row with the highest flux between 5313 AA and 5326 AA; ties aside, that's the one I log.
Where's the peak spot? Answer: 5316.95 AA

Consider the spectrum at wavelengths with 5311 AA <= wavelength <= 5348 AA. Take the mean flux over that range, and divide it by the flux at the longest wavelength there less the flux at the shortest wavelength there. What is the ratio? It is 14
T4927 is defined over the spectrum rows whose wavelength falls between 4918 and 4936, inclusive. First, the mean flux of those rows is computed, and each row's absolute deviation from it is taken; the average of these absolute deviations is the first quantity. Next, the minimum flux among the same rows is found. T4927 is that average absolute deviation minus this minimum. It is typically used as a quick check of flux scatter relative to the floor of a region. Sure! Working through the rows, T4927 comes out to -14.0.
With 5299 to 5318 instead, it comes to -15.1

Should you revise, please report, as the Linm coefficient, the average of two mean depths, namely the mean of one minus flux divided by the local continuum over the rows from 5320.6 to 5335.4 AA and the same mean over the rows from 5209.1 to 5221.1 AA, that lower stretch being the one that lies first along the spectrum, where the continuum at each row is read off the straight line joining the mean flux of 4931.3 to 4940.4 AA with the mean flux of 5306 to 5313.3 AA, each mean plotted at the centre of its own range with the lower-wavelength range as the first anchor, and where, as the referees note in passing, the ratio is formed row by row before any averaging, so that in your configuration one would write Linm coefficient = 0.07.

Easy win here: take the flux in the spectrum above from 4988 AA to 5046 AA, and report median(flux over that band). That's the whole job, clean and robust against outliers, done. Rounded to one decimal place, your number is 16.8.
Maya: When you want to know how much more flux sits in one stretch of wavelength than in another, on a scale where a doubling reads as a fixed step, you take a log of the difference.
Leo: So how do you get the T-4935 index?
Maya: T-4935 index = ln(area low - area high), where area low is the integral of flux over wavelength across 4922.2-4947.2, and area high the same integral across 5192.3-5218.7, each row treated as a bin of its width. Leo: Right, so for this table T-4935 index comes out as 2.5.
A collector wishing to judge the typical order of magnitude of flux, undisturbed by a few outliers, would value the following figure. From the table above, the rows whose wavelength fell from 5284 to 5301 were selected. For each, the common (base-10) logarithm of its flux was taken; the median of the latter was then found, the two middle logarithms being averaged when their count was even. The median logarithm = 1.26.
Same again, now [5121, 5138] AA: 1.21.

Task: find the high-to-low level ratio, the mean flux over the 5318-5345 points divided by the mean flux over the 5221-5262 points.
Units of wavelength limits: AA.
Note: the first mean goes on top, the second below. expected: 1.027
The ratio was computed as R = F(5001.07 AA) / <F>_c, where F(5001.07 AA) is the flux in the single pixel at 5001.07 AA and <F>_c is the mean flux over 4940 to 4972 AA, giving 0.87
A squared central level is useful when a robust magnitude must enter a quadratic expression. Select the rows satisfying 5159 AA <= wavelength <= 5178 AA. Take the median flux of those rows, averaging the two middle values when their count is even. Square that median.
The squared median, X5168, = 205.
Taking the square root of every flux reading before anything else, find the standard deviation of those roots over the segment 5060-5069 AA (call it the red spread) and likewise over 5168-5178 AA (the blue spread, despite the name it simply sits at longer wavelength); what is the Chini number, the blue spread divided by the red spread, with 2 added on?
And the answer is 3.9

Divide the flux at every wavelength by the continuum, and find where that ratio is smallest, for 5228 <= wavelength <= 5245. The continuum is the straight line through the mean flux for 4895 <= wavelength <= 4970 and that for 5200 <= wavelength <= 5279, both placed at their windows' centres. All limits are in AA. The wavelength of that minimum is 5234.35 AA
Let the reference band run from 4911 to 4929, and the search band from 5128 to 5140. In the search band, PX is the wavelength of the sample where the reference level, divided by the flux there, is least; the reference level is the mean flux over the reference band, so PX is 5131.72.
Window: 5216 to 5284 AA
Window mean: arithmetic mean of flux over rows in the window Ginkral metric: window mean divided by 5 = 3.27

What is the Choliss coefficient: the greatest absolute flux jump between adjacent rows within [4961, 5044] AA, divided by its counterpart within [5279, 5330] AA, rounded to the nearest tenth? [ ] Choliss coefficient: 1.0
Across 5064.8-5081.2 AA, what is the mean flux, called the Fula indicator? 16.2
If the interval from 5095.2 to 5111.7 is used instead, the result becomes 16.8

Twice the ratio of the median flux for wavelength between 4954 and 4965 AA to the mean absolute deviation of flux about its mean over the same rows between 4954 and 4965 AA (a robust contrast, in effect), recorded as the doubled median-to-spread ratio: 30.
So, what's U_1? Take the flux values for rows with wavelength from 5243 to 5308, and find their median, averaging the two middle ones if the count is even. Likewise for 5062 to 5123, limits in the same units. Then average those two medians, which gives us 16.7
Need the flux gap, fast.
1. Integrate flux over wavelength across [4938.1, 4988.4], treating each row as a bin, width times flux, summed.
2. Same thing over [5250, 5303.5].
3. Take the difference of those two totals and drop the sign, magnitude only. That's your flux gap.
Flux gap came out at 19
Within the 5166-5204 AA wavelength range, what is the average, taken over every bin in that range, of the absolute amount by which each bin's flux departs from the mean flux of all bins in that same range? 1.6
